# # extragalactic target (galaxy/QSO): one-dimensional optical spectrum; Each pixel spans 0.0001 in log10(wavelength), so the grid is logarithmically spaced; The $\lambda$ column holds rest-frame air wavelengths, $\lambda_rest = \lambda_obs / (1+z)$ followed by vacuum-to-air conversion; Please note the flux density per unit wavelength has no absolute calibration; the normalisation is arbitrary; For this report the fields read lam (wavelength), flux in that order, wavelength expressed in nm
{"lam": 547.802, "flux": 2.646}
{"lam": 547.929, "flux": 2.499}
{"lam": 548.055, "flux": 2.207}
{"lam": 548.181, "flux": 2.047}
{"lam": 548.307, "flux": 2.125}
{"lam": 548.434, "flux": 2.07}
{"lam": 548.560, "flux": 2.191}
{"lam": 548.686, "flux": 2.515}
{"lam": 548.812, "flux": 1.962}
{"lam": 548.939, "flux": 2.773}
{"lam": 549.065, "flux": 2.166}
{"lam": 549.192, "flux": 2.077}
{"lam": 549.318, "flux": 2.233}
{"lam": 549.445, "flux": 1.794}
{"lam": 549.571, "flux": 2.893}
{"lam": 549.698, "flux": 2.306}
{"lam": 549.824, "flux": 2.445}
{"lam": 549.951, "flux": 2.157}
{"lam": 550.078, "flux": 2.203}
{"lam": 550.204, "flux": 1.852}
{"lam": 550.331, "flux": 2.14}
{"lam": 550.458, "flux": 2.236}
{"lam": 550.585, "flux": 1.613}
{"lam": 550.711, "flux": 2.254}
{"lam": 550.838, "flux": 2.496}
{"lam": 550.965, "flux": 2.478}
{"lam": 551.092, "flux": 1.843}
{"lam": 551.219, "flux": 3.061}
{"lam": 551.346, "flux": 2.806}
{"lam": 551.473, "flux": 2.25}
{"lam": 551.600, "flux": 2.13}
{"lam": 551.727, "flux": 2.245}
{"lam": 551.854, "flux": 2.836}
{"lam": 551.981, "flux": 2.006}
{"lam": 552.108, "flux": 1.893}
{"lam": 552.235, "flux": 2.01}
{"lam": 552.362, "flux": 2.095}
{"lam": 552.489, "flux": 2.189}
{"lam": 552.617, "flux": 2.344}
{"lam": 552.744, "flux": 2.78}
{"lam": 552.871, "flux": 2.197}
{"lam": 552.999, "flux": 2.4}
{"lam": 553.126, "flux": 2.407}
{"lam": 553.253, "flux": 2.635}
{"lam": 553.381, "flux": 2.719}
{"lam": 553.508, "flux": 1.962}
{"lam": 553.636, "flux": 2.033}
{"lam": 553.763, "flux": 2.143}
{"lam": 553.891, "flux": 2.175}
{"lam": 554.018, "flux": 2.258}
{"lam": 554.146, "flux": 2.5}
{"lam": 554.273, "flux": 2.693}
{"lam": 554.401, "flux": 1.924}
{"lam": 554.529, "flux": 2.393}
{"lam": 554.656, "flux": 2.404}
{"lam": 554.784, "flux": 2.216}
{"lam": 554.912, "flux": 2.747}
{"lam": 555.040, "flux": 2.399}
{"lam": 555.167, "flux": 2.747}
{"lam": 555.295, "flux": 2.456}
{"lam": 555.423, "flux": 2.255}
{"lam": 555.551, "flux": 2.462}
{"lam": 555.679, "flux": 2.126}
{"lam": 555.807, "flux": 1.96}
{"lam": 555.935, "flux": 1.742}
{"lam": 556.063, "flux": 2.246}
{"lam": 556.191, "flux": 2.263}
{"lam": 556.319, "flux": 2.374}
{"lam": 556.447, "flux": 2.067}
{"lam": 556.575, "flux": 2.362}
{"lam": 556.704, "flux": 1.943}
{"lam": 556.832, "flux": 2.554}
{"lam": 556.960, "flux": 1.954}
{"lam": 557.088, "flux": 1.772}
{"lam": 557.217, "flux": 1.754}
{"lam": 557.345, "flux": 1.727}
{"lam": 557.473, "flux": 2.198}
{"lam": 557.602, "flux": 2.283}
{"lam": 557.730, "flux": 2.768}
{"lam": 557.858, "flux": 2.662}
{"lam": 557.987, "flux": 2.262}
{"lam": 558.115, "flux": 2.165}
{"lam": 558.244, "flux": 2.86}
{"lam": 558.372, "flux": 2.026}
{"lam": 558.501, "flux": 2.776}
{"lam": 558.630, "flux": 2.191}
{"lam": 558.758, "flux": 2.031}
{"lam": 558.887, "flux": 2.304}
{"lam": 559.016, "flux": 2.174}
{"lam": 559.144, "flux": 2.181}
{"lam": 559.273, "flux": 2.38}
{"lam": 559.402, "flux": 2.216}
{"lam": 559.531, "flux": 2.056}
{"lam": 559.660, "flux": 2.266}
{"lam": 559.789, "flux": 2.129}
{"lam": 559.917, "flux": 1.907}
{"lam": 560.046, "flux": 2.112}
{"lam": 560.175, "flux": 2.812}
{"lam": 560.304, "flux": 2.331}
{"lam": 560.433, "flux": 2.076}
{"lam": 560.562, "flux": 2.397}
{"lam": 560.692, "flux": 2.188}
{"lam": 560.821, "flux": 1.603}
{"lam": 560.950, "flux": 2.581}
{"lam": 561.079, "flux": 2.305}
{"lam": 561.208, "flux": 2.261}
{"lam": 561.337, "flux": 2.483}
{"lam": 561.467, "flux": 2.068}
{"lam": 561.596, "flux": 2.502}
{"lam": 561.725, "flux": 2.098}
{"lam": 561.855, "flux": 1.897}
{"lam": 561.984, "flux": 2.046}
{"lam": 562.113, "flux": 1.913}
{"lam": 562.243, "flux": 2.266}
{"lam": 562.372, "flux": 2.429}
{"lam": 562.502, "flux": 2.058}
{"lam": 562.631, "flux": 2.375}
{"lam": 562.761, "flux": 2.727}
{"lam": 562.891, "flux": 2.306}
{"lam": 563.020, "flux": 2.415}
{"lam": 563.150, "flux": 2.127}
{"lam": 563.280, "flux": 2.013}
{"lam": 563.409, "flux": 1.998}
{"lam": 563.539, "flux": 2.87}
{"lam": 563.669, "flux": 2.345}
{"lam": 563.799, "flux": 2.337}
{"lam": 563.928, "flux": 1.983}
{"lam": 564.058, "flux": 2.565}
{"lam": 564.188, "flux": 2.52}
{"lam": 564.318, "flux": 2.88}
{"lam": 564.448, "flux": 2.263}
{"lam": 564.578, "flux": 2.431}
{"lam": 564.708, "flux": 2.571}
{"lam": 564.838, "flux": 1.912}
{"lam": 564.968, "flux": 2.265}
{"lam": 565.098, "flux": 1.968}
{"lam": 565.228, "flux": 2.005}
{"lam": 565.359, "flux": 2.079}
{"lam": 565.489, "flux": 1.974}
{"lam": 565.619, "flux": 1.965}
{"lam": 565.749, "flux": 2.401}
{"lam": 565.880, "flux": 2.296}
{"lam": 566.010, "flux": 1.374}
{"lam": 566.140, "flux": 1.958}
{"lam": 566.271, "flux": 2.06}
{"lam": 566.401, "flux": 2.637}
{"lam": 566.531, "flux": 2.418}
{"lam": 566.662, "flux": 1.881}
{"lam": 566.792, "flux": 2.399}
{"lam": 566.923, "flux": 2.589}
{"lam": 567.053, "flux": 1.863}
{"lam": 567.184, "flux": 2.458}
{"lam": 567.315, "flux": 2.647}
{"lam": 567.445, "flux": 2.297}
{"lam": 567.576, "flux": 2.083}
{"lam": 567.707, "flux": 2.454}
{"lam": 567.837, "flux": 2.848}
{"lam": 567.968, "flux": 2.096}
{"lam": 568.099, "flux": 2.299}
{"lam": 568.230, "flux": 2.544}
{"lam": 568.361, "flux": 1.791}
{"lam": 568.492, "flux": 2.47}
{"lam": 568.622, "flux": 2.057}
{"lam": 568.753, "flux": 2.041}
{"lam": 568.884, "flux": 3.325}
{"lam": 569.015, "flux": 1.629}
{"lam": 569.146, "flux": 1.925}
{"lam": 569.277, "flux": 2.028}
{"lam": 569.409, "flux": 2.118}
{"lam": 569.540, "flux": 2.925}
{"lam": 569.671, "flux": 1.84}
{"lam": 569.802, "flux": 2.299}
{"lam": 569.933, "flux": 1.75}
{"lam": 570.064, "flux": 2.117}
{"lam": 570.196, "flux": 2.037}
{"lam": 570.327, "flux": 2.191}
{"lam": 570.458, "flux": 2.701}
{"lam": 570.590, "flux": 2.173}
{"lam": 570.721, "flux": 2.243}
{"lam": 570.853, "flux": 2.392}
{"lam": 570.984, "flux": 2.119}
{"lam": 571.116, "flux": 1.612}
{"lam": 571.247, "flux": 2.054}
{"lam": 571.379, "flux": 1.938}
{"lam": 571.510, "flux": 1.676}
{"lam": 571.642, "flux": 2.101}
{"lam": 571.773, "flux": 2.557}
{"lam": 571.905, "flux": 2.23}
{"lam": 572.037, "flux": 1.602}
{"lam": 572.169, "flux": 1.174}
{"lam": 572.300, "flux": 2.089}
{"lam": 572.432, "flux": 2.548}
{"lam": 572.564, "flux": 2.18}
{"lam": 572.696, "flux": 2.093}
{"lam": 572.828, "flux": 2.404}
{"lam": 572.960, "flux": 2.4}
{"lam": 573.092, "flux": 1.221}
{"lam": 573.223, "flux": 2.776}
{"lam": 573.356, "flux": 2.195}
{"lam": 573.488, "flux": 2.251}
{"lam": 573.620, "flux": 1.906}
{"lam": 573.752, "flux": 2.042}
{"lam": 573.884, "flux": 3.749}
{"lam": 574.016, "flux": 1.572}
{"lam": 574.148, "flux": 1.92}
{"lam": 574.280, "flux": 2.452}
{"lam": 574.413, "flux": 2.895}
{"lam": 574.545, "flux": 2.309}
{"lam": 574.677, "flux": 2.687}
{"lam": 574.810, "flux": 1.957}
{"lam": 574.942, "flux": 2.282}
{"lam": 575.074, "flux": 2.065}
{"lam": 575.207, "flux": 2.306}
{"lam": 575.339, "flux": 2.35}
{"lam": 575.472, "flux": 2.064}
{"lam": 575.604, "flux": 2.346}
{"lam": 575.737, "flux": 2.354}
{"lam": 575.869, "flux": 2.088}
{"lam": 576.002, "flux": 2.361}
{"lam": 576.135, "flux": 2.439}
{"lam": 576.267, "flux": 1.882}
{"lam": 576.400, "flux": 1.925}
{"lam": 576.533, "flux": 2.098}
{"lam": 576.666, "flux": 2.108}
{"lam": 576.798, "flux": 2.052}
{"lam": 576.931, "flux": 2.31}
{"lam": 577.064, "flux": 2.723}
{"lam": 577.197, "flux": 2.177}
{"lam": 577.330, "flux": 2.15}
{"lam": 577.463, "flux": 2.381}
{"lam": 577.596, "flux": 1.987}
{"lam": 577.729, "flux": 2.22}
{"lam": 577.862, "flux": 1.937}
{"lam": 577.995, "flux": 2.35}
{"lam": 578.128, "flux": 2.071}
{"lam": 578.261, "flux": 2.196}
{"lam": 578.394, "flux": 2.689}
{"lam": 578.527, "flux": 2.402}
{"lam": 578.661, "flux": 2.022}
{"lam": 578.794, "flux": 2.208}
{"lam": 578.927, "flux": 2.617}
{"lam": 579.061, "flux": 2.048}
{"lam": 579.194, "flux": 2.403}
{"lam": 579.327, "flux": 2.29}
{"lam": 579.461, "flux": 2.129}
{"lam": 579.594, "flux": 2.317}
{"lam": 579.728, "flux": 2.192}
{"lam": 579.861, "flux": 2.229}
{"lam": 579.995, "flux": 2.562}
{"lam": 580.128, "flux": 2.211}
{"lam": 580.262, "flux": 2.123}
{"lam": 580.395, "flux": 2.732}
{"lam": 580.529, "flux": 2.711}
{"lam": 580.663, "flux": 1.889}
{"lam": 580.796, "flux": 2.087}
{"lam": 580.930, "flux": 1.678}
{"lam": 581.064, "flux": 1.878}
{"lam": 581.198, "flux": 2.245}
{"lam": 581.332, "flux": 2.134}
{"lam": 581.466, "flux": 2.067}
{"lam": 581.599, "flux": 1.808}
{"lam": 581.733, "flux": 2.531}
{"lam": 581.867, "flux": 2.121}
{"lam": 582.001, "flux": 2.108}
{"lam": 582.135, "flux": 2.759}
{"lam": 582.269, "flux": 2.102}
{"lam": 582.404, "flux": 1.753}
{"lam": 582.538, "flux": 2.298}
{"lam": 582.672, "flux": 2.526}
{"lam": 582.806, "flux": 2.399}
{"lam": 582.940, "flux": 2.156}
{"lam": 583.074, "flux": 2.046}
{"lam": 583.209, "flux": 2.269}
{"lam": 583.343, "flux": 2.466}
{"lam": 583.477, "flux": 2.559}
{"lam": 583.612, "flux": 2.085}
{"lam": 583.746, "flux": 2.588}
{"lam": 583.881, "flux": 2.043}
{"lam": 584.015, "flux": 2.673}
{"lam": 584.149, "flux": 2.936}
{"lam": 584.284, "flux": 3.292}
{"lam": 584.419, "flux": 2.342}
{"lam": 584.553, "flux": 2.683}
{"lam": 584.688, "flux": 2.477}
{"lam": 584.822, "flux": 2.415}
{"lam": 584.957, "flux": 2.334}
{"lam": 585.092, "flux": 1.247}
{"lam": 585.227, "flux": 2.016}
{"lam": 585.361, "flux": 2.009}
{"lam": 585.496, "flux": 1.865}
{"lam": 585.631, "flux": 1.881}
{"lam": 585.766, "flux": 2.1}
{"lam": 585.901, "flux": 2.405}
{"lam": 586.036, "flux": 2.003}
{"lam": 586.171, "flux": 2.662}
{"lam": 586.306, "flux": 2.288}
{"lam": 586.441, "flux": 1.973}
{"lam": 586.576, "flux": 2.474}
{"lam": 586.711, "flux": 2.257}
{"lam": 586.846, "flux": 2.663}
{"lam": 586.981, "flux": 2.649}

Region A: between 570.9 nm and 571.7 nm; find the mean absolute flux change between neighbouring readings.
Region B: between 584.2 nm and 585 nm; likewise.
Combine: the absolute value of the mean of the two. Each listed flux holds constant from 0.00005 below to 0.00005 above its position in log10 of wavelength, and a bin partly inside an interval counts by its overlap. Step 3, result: 0.339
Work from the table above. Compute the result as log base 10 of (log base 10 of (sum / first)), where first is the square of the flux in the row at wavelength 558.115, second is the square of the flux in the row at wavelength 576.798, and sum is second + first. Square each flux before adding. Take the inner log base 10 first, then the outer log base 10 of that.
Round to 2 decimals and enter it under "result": -0.56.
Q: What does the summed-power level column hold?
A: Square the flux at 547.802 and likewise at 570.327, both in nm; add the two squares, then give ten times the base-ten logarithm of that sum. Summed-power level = 10.7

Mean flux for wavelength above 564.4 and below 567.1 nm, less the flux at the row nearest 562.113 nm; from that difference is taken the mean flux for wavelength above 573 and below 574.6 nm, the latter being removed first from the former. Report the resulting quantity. -2.0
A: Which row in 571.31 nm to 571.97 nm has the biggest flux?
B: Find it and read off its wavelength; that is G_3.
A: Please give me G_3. 571.773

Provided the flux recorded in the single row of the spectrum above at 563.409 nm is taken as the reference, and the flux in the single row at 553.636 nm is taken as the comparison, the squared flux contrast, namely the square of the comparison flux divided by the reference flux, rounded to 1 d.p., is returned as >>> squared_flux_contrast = 1.0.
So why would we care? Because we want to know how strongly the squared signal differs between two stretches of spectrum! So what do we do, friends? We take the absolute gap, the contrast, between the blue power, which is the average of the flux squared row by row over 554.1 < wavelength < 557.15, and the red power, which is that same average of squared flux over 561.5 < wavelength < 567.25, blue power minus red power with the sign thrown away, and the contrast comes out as 0.15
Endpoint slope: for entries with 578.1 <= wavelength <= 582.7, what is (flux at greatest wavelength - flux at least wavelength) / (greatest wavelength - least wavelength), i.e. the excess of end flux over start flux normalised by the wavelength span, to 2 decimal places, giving 0.10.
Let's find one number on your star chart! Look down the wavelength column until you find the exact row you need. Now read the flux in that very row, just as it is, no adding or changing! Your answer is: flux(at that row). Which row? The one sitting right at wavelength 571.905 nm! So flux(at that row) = 2.23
